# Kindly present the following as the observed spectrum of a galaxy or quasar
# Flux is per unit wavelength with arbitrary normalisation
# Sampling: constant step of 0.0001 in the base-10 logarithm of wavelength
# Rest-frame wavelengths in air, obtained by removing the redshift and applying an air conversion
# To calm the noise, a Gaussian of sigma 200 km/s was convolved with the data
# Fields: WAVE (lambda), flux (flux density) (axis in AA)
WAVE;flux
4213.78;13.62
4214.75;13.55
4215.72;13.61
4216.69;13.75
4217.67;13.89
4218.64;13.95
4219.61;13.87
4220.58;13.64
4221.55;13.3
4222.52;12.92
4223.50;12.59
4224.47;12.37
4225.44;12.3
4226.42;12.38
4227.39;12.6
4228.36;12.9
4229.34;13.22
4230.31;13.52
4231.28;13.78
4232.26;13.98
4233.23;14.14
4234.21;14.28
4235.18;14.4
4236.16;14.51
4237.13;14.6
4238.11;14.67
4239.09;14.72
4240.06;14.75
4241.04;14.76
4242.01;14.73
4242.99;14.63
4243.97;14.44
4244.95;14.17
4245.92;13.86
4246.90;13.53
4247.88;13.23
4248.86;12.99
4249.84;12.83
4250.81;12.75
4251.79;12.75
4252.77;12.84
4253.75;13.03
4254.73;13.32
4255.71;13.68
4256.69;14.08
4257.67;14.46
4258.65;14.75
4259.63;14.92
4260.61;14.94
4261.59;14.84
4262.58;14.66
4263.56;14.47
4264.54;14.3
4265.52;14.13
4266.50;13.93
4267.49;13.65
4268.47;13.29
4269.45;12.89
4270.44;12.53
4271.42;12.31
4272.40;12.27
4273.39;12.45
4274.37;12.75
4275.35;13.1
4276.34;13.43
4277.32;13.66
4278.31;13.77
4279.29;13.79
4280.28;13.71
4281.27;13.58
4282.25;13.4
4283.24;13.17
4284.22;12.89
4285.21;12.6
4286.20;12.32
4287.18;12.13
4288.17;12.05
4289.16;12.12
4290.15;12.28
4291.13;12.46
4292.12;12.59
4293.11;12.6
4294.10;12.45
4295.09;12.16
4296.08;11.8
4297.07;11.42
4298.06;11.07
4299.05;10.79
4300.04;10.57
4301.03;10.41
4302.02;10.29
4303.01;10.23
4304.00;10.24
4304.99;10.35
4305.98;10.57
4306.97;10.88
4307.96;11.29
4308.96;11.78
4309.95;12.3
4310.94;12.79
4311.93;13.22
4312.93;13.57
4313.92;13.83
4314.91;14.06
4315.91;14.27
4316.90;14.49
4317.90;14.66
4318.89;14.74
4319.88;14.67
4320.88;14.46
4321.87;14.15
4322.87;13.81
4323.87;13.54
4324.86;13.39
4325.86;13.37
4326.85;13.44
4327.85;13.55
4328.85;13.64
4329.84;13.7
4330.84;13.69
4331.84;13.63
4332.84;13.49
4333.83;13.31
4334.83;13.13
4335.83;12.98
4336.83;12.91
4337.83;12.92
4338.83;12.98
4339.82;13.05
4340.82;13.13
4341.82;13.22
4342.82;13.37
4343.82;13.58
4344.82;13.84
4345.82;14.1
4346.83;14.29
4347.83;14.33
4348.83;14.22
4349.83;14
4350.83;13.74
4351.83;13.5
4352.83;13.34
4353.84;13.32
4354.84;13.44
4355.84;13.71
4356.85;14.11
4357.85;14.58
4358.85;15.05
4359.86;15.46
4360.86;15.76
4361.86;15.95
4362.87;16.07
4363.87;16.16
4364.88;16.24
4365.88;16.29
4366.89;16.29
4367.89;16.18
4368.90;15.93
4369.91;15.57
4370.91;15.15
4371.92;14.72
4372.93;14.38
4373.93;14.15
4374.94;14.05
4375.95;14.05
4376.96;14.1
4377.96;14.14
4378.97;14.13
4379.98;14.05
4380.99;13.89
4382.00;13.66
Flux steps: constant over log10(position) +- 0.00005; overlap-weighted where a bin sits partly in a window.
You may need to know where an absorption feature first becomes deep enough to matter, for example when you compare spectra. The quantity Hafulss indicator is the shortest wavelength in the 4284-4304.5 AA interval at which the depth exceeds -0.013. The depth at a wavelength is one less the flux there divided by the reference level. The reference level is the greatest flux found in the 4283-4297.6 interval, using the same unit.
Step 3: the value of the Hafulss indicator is 4284.22 AA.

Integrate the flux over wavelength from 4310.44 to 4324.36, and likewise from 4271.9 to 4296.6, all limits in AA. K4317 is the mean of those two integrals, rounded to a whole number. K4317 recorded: 255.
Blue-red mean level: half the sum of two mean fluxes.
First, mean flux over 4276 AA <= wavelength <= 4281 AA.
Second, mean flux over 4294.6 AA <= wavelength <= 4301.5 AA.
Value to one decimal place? 12.4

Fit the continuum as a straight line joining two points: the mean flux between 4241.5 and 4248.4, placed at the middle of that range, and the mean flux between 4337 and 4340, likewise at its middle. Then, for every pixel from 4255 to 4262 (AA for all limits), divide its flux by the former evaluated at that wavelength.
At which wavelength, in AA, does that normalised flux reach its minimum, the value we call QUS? 4255.71 AA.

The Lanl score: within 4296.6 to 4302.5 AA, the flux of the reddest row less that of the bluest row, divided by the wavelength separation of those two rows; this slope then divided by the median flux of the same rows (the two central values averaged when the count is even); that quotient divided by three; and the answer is -0.007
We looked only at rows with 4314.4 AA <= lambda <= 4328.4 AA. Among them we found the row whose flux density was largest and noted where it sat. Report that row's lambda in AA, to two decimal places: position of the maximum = 4318.89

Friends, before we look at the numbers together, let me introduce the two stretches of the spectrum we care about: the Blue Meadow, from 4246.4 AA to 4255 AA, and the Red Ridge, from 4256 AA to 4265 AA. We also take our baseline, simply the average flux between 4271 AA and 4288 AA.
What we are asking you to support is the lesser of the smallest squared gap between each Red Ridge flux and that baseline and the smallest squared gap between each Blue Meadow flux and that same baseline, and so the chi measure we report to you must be 0.000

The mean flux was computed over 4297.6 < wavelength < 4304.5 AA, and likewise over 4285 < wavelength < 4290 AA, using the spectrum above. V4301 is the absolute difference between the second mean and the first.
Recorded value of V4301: 1.7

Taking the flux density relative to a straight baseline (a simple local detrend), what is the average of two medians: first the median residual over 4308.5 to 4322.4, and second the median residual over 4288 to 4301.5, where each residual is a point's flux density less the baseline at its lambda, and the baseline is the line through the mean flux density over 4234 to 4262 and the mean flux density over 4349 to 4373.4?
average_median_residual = -1.40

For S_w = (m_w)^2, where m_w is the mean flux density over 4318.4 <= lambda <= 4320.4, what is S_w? 216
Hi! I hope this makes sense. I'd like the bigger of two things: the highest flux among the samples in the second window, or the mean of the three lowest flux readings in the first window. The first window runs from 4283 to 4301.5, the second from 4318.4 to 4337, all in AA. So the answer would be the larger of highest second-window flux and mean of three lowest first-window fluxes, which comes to 14.7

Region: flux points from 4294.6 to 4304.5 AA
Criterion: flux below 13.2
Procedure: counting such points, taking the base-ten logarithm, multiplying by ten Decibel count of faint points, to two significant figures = 10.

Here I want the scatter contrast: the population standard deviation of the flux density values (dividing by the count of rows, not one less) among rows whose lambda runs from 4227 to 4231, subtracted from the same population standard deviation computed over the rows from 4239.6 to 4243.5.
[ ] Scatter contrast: -0.3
